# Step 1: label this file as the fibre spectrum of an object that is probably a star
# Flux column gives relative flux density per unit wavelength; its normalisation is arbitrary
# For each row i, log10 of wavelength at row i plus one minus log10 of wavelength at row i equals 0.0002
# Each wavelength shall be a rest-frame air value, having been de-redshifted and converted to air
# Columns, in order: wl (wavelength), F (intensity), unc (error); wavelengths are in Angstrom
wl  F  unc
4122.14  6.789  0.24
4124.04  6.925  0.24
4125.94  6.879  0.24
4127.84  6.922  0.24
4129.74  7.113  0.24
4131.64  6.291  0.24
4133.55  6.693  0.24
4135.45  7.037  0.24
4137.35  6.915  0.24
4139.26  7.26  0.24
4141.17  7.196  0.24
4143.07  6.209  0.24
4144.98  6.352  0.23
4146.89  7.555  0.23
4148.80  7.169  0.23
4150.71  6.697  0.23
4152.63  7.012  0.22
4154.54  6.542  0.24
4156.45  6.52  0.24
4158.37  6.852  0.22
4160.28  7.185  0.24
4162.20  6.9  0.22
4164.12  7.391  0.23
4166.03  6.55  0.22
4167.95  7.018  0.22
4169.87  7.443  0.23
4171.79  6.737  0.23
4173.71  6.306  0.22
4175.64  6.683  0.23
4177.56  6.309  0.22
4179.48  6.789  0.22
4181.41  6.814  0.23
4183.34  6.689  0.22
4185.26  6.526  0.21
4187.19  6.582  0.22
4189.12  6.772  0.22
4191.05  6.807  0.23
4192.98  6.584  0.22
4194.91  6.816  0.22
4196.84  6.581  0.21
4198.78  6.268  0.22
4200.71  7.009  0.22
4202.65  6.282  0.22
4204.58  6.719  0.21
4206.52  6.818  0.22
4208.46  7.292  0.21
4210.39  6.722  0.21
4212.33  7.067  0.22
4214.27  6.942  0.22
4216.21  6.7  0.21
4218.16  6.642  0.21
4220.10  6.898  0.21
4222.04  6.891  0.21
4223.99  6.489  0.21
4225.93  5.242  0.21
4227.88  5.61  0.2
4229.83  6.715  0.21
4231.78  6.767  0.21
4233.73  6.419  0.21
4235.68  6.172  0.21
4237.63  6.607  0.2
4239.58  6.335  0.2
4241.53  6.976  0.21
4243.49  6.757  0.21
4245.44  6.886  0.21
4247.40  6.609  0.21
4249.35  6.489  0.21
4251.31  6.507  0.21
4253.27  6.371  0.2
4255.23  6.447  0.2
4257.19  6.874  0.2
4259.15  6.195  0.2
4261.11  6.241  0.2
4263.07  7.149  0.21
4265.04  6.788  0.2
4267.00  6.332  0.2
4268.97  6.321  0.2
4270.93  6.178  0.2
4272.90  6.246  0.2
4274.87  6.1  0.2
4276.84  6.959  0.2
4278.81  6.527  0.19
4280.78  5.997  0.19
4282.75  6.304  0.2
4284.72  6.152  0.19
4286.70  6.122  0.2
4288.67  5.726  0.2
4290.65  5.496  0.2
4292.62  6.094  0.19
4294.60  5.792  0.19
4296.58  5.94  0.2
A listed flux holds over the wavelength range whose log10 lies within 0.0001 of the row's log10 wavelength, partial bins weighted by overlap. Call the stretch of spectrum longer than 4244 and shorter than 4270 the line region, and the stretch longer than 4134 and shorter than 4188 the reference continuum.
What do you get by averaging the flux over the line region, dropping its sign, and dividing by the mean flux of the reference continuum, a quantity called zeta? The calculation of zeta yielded 0.960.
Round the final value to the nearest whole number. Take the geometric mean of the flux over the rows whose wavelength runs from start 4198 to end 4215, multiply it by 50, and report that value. 339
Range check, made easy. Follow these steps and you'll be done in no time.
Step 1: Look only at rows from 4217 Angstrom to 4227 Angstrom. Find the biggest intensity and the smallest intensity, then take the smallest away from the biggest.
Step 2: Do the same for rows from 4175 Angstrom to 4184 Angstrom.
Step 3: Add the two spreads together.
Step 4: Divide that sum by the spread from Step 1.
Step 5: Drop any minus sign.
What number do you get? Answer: 1.3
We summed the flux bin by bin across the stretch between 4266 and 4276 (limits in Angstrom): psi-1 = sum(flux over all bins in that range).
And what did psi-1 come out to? 31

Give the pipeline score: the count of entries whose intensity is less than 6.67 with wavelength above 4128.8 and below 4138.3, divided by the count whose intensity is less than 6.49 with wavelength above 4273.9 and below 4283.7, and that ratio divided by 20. 0.02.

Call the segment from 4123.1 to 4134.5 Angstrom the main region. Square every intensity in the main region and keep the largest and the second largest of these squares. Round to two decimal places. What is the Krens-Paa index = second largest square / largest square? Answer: 0.95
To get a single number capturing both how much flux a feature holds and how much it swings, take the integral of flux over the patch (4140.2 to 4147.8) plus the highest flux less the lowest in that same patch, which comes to 53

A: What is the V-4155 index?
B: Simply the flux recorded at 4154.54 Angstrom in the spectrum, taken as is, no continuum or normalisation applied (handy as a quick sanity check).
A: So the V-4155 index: 6.542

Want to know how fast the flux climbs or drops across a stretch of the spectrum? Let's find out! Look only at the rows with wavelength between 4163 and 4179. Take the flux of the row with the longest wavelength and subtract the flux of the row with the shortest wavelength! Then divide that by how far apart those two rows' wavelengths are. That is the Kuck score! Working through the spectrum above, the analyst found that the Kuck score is -0.081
